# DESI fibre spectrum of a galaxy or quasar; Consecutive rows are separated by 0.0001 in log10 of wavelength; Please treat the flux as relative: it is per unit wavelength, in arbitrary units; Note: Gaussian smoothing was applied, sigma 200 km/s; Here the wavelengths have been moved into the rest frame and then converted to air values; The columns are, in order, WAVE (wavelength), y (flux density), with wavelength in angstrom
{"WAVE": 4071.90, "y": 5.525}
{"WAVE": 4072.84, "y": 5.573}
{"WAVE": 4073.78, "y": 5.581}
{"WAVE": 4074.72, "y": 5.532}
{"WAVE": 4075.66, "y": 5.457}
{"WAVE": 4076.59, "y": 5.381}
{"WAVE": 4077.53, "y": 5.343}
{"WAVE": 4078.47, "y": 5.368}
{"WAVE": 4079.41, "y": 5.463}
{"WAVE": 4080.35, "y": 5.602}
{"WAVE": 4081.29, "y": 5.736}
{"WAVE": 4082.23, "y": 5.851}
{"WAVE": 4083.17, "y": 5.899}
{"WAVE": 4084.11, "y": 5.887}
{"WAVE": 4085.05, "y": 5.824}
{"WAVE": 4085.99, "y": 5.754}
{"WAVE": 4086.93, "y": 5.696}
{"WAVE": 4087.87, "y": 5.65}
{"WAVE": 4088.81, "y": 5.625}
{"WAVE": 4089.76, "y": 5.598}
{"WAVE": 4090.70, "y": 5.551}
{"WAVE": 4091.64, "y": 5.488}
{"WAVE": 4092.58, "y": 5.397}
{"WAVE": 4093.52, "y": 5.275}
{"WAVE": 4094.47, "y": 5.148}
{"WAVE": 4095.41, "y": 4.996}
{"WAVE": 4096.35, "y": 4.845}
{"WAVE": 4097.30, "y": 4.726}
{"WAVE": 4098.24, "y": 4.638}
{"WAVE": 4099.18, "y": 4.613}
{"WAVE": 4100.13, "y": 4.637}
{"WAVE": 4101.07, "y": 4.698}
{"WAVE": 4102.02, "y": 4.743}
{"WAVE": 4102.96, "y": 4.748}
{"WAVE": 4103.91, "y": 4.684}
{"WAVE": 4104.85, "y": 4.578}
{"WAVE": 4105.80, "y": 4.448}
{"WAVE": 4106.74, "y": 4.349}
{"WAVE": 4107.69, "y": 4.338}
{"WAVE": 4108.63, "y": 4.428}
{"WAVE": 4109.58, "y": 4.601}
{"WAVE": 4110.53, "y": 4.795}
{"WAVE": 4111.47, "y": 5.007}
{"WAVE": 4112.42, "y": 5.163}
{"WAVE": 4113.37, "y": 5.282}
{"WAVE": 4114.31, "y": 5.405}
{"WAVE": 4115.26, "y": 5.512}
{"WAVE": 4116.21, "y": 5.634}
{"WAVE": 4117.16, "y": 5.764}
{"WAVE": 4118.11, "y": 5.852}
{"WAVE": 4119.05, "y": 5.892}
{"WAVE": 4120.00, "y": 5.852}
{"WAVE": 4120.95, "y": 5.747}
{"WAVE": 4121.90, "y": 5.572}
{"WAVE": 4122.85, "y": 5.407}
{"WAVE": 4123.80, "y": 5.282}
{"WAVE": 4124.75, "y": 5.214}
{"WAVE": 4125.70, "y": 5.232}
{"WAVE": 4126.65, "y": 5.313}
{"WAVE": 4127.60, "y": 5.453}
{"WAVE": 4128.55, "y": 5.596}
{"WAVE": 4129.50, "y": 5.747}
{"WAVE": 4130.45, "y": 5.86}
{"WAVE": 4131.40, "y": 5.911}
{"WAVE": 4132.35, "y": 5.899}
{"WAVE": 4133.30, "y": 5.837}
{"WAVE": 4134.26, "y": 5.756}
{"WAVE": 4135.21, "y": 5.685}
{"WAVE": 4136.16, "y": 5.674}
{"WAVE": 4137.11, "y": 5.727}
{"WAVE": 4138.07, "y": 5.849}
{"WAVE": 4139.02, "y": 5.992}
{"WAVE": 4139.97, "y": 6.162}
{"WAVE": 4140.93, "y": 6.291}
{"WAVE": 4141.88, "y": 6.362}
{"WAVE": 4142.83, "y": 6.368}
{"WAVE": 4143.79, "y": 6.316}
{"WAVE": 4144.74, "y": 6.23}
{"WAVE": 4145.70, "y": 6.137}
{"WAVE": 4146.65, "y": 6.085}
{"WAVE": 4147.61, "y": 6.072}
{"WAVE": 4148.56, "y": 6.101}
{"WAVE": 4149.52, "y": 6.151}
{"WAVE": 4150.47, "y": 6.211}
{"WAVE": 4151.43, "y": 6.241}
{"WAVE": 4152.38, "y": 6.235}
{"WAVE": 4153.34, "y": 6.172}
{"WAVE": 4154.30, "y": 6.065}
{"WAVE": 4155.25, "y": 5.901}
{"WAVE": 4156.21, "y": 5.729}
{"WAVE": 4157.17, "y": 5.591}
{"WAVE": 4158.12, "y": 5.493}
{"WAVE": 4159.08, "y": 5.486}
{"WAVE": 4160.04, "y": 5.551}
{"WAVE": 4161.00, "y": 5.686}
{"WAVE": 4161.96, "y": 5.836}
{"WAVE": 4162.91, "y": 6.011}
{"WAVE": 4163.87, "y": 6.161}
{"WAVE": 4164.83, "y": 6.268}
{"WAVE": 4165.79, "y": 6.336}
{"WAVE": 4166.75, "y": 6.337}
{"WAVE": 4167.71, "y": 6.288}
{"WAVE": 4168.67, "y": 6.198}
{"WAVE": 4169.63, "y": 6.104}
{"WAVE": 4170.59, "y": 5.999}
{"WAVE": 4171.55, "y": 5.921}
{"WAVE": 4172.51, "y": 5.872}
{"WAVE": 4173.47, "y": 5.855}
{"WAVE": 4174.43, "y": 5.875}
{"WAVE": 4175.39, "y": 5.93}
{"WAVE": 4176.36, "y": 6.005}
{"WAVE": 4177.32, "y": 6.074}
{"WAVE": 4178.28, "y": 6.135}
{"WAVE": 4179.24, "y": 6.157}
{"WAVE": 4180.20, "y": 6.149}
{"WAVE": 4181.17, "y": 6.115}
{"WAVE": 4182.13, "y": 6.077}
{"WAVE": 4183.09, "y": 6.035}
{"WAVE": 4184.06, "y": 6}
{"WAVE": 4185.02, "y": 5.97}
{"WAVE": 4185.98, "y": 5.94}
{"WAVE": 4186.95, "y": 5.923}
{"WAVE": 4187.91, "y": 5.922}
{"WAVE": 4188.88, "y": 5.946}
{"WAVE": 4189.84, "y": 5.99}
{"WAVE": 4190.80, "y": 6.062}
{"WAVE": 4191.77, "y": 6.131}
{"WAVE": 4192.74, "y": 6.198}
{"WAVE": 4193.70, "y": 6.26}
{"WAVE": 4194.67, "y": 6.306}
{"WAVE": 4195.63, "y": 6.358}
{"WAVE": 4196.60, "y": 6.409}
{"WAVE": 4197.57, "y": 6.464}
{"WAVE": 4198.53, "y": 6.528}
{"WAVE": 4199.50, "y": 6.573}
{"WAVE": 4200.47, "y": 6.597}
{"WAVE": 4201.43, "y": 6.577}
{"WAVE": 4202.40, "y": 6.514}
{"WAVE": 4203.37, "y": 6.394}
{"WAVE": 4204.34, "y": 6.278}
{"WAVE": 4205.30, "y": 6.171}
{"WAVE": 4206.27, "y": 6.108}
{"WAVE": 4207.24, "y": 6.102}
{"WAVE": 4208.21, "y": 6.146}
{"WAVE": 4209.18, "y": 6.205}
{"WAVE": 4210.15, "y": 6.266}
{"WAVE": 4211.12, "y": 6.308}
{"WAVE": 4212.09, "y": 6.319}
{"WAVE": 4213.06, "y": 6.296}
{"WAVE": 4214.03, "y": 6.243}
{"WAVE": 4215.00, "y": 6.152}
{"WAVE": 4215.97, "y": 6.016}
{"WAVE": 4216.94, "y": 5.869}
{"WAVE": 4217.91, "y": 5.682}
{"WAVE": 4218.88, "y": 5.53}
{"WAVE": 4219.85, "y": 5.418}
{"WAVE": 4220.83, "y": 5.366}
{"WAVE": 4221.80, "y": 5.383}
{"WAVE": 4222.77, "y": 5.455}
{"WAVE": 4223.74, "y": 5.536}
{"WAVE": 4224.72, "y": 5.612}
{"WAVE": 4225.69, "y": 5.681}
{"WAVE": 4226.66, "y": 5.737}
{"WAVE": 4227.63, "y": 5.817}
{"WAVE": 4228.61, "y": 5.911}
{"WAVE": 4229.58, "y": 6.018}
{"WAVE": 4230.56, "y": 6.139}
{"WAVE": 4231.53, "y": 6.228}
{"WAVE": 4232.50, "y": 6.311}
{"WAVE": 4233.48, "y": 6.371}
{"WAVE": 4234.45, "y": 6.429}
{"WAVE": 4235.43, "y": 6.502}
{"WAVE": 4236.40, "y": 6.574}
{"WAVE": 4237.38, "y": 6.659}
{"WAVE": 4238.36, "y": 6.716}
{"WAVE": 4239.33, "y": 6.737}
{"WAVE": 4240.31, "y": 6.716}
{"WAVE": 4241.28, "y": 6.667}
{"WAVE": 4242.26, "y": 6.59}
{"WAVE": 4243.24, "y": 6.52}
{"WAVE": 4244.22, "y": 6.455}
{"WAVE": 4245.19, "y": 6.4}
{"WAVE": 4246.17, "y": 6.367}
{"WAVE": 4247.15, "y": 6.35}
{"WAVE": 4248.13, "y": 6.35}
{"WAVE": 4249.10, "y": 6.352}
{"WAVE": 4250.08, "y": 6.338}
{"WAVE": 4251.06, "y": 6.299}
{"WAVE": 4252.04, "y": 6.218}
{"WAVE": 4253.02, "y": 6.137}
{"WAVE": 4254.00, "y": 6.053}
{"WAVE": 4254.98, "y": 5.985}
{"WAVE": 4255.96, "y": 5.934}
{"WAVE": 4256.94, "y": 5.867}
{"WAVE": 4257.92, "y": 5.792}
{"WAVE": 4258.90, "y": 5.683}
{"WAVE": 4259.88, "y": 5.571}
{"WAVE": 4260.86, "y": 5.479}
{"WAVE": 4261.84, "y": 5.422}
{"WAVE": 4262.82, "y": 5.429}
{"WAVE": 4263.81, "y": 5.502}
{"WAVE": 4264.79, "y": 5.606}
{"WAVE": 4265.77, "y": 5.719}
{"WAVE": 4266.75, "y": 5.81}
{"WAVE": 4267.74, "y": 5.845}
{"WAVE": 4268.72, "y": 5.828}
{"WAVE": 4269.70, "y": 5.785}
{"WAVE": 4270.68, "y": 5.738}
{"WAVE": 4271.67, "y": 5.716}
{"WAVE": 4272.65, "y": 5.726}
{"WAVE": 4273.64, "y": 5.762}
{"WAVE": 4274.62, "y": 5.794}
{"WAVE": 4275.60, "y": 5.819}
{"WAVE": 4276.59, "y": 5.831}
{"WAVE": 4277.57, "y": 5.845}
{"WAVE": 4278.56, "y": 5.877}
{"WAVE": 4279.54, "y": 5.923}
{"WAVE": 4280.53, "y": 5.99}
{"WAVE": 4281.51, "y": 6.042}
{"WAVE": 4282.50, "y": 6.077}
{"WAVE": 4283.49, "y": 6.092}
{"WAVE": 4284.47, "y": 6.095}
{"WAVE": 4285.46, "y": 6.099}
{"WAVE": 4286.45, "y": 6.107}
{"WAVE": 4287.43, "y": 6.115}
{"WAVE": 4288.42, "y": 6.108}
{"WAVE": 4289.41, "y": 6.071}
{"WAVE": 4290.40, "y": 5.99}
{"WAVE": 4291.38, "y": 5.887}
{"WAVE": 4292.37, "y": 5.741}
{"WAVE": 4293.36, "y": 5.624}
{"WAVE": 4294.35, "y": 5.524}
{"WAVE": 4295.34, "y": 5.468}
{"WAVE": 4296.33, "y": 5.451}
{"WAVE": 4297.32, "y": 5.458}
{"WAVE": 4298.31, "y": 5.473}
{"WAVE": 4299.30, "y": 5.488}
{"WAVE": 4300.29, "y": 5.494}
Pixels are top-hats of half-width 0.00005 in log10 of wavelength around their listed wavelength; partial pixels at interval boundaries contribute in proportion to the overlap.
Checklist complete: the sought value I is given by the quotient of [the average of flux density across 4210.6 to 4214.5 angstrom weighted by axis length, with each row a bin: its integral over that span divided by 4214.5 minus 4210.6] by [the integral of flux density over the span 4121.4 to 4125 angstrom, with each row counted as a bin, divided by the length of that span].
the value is 1.17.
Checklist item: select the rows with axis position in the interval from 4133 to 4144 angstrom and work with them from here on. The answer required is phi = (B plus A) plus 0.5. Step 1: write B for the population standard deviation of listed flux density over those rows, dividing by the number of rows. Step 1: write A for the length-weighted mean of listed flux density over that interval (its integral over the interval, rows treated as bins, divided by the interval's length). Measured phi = 6.76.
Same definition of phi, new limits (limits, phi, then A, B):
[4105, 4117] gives 5.89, 4.93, 0.46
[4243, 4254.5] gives 6.94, 6.32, 0.12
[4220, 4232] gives 6.51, 5.73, 0.28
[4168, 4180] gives 6.64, 6.02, 0.12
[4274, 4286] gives 6.57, 5.96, 0.12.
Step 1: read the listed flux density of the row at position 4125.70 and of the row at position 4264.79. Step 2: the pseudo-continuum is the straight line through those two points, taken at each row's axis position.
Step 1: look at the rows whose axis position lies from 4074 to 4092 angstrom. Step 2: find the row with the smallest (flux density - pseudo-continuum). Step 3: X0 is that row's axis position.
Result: 4077.53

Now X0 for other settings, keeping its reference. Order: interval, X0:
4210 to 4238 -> 4220.83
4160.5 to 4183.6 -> 4161.00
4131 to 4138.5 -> 4136.16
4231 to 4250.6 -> 4231.53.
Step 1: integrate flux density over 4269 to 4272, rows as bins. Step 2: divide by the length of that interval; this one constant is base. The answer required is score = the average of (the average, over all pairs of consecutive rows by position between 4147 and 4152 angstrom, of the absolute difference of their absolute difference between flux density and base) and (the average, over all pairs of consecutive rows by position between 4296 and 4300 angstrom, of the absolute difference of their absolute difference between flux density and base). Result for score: 0.027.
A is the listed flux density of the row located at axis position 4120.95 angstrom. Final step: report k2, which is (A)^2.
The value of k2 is 33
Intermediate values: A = 5.747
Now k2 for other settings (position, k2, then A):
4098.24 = 22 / 4.638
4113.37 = 28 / 5.282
